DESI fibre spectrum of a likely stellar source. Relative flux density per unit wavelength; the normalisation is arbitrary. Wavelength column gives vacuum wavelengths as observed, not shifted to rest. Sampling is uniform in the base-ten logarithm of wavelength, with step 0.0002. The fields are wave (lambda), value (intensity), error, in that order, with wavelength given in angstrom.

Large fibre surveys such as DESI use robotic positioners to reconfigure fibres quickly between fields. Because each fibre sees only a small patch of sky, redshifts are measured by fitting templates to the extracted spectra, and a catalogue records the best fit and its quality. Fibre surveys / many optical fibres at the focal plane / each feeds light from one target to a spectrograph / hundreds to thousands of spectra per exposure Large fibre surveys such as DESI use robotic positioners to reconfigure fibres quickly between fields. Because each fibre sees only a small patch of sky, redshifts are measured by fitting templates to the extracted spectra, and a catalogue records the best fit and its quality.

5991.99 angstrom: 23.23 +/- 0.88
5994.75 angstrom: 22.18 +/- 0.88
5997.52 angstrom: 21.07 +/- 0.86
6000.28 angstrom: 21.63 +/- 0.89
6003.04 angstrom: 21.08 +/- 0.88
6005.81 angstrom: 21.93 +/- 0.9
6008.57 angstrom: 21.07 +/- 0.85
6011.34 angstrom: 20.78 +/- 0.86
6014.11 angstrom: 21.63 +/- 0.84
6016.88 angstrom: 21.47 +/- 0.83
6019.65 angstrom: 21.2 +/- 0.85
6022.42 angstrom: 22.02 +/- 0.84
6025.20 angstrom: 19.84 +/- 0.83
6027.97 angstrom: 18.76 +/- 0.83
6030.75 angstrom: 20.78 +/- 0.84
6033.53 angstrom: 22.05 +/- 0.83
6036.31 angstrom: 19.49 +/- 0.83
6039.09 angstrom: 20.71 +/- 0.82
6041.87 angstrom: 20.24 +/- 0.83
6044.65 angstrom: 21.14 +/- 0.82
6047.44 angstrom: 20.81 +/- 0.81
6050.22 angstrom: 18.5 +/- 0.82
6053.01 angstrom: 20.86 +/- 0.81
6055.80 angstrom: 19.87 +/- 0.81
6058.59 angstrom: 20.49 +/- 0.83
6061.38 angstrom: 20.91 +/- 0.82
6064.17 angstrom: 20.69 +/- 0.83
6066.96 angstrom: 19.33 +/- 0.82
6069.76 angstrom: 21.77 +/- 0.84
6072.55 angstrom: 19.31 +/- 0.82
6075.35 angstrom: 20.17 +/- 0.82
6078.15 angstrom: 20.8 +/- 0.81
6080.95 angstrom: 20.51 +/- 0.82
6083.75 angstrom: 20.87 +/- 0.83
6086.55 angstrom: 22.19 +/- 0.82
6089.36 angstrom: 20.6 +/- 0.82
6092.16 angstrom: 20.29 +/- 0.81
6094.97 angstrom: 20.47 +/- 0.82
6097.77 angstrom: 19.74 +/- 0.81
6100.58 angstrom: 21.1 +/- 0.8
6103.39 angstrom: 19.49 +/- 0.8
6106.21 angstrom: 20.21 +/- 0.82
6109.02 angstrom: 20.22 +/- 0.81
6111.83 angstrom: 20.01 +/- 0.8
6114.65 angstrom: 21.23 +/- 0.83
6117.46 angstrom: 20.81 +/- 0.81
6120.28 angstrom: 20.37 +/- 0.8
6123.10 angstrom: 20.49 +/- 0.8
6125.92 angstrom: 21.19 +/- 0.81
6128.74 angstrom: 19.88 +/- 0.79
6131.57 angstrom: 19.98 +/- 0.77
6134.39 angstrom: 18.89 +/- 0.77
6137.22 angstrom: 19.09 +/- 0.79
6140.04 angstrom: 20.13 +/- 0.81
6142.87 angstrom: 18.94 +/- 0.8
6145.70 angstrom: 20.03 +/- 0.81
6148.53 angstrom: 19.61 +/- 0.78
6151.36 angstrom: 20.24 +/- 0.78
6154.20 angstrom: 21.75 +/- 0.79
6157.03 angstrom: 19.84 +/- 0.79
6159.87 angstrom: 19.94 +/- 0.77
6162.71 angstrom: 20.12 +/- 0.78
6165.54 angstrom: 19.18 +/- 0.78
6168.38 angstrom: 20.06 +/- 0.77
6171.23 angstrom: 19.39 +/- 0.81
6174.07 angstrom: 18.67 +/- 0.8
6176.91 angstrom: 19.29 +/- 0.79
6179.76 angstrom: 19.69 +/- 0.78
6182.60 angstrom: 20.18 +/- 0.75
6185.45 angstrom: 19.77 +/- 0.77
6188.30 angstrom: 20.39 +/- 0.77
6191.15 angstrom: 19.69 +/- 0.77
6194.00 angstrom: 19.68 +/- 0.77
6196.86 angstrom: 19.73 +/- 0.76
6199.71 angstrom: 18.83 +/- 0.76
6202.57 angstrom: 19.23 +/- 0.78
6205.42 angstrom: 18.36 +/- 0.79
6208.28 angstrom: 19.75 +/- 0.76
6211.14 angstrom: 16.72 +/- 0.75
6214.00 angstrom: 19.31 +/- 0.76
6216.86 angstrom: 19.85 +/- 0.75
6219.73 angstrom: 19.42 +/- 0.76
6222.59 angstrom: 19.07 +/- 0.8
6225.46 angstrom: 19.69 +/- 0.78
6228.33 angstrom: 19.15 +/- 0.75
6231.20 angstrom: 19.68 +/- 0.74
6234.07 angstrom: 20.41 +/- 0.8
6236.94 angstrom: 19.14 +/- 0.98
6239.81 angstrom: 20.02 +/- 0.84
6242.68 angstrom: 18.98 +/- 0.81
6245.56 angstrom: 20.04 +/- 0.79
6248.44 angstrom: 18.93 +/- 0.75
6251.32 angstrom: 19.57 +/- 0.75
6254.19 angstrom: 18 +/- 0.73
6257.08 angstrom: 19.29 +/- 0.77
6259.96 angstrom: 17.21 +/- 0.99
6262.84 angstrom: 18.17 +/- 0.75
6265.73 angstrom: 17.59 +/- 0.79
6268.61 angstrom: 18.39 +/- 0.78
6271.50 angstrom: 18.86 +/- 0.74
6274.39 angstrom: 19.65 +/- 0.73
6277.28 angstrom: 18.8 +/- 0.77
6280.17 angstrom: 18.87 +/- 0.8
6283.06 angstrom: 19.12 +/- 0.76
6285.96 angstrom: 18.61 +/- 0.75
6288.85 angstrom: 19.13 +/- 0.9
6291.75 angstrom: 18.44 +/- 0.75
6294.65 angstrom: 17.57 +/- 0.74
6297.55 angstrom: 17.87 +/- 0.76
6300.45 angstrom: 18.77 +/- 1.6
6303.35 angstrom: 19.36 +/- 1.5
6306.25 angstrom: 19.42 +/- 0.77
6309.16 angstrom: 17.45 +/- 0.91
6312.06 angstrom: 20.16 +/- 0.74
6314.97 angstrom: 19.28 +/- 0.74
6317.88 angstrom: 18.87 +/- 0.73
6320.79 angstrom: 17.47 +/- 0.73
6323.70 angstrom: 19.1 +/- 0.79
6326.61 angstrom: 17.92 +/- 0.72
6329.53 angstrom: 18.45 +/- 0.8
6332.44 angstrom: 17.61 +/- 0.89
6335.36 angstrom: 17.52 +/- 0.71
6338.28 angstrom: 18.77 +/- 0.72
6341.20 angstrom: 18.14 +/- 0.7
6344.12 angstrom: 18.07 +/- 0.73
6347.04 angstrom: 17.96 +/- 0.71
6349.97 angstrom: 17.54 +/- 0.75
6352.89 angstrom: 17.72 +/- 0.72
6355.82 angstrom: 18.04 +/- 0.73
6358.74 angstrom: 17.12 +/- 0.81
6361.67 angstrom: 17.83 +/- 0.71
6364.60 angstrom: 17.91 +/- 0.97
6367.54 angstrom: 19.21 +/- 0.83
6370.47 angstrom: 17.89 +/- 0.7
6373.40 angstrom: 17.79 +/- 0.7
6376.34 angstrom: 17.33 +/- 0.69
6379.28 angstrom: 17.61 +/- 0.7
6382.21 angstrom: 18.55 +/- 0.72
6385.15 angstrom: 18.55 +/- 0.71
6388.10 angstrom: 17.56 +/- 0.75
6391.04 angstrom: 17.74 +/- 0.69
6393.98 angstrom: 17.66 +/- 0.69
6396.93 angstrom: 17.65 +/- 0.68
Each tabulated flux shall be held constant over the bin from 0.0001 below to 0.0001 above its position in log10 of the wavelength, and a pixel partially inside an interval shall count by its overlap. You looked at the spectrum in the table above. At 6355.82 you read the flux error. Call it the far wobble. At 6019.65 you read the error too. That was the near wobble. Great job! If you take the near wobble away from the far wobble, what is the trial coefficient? -0.12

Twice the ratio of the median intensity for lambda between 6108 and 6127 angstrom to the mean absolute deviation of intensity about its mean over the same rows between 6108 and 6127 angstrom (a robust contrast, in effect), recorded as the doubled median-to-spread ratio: 104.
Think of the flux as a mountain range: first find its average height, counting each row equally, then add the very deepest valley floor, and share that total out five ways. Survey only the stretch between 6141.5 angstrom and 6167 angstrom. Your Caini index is 7.78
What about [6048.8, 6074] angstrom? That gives 7.74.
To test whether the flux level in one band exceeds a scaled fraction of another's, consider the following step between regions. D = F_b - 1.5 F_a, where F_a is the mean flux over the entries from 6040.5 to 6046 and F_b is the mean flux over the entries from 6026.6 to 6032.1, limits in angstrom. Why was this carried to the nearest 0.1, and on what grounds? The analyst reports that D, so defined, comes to -11.3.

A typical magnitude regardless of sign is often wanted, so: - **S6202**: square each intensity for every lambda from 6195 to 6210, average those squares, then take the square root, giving 19.2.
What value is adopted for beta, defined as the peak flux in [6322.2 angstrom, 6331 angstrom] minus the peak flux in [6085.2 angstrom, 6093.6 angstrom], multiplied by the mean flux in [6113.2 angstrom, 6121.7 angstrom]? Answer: -64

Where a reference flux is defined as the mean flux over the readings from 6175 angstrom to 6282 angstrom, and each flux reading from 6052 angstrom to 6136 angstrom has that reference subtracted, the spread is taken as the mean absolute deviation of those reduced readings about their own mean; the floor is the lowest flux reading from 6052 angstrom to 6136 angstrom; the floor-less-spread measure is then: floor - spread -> 18.3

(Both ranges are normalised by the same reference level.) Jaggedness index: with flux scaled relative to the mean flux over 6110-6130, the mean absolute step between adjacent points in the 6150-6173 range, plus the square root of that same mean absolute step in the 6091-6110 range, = 0.24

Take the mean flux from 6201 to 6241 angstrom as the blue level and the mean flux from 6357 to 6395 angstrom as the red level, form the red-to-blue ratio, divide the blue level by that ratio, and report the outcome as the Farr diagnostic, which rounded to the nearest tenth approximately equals 20.7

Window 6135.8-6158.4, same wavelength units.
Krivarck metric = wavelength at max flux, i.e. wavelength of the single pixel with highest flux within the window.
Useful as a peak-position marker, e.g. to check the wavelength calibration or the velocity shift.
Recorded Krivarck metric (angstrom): 6154.20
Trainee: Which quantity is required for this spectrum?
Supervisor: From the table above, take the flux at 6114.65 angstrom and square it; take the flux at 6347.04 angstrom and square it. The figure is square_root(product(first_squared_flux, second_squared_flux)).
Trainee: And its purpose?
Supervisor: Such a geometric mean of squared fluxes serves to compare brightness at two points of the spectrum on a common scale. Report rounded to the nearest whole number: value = 381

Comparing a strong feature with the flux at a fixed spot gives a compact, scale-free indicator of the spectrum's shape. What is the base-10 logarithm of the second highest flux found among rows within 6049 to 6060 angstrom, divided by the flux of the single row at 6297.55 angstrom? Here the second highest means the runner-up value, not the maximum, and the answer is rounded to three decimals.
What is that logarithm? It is 0.059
